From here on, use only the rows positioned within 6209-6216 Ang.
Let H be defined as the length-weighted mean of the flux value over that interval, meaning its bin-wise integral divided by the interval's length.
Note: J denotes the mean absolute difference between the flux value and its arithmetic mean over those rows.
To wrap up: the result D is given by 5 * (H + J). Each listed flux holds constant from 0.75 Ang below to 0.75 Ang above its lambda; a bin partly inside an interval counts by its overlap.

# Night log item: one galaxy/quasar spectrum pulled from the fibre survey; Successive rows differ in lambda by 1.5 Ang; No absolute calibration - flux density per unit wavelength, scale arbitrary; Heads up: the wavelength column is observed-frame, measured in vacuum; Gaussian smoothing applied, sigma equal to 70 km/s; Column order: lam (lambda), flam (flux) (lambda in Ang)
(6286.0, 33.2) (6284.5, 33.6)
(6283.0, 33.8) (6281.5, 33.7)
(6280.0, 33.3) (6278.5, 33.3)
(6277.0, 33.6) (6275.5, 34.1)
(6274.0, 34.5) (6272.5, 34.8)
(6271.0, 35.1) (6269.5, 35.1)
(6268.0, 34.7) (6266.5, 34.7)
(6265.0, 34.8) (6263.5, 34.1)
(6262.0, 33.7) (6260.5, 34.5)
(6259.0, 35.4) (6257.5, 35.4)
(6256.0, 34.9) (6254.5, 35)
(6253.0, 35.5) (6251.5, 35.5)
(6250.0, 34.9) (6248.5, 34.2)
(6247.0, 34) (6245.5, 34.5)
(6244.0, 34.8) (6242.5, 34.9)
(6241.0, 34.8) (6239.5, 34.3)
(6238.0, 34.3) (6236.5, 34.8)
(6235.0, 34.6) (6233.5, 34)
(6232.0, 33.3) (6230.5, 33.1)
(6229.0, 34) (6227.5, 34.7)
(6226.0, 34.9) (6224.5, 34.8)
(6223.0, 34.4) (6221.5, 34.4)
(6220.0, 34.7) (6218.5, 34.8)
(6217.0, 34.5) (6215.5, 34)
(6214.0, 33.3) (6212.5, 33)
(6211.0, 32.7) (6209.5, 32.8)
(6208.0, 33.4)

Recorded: 167.7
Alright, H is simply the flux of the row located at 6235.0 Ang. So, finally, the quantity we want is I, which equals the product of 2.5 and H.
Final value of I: 86.5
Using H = 34.6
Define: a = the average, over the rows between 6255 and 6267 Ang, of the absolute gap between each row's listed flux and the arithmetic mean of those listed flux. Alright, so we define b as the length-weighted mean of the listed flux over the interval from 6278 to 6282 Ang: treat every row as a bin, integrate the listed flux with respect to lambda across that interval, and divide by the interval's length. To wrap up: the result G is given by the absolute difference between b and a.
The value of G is 33.0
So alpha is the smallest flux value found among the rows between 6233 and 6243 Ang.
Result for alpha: 34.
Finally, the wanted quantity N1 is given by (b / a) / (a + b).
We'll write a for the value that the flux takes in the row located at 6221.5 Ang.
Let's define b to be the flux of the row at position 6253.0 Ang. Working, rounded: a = 34.4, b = 35.5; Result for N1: 0.0148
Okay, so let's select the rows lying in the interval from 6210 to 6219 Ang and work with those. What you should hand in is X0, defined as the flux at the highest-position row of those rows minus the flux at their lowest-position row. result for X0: 2.1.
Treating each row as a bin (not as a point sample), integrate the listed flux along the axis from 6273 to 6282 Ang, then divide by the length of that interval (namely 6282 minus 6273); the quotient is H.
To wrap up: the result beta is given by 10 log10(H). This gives 15.3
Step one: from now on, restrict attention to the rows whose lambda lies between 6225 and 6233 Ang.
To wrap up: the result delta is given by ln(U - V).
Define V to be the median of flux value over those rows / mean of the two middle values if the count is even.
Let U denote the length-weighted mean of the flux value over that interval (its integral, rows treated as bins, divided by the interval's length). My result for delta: -3.69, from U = 34.0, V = 34.0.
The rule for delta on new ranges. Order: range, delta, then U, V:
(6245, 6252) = -2.38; 34.6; 34.5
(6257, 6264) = -2.20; 34.6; 34.5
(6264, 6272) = -2.94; 34.9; 34.8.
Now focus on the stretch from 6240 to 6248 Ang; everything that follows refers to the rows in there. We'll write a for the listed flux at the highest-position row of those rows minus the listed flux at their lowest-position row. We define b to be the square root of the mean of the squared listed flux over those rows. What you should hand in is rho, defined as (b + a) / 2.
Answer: 16.9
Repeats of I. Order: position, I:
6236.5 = 87.0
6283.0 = 84.5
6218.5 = 87.0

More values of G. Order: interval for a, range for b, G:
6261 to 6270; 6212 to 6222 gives 33.7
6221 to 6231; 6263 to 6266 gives 34.1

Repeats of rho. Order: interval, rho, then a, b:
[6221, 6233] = 16.6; -1.1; 34.2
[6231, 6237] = 17.8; 1.5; 34.2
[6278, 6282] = 16.9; 0.4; 33.4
